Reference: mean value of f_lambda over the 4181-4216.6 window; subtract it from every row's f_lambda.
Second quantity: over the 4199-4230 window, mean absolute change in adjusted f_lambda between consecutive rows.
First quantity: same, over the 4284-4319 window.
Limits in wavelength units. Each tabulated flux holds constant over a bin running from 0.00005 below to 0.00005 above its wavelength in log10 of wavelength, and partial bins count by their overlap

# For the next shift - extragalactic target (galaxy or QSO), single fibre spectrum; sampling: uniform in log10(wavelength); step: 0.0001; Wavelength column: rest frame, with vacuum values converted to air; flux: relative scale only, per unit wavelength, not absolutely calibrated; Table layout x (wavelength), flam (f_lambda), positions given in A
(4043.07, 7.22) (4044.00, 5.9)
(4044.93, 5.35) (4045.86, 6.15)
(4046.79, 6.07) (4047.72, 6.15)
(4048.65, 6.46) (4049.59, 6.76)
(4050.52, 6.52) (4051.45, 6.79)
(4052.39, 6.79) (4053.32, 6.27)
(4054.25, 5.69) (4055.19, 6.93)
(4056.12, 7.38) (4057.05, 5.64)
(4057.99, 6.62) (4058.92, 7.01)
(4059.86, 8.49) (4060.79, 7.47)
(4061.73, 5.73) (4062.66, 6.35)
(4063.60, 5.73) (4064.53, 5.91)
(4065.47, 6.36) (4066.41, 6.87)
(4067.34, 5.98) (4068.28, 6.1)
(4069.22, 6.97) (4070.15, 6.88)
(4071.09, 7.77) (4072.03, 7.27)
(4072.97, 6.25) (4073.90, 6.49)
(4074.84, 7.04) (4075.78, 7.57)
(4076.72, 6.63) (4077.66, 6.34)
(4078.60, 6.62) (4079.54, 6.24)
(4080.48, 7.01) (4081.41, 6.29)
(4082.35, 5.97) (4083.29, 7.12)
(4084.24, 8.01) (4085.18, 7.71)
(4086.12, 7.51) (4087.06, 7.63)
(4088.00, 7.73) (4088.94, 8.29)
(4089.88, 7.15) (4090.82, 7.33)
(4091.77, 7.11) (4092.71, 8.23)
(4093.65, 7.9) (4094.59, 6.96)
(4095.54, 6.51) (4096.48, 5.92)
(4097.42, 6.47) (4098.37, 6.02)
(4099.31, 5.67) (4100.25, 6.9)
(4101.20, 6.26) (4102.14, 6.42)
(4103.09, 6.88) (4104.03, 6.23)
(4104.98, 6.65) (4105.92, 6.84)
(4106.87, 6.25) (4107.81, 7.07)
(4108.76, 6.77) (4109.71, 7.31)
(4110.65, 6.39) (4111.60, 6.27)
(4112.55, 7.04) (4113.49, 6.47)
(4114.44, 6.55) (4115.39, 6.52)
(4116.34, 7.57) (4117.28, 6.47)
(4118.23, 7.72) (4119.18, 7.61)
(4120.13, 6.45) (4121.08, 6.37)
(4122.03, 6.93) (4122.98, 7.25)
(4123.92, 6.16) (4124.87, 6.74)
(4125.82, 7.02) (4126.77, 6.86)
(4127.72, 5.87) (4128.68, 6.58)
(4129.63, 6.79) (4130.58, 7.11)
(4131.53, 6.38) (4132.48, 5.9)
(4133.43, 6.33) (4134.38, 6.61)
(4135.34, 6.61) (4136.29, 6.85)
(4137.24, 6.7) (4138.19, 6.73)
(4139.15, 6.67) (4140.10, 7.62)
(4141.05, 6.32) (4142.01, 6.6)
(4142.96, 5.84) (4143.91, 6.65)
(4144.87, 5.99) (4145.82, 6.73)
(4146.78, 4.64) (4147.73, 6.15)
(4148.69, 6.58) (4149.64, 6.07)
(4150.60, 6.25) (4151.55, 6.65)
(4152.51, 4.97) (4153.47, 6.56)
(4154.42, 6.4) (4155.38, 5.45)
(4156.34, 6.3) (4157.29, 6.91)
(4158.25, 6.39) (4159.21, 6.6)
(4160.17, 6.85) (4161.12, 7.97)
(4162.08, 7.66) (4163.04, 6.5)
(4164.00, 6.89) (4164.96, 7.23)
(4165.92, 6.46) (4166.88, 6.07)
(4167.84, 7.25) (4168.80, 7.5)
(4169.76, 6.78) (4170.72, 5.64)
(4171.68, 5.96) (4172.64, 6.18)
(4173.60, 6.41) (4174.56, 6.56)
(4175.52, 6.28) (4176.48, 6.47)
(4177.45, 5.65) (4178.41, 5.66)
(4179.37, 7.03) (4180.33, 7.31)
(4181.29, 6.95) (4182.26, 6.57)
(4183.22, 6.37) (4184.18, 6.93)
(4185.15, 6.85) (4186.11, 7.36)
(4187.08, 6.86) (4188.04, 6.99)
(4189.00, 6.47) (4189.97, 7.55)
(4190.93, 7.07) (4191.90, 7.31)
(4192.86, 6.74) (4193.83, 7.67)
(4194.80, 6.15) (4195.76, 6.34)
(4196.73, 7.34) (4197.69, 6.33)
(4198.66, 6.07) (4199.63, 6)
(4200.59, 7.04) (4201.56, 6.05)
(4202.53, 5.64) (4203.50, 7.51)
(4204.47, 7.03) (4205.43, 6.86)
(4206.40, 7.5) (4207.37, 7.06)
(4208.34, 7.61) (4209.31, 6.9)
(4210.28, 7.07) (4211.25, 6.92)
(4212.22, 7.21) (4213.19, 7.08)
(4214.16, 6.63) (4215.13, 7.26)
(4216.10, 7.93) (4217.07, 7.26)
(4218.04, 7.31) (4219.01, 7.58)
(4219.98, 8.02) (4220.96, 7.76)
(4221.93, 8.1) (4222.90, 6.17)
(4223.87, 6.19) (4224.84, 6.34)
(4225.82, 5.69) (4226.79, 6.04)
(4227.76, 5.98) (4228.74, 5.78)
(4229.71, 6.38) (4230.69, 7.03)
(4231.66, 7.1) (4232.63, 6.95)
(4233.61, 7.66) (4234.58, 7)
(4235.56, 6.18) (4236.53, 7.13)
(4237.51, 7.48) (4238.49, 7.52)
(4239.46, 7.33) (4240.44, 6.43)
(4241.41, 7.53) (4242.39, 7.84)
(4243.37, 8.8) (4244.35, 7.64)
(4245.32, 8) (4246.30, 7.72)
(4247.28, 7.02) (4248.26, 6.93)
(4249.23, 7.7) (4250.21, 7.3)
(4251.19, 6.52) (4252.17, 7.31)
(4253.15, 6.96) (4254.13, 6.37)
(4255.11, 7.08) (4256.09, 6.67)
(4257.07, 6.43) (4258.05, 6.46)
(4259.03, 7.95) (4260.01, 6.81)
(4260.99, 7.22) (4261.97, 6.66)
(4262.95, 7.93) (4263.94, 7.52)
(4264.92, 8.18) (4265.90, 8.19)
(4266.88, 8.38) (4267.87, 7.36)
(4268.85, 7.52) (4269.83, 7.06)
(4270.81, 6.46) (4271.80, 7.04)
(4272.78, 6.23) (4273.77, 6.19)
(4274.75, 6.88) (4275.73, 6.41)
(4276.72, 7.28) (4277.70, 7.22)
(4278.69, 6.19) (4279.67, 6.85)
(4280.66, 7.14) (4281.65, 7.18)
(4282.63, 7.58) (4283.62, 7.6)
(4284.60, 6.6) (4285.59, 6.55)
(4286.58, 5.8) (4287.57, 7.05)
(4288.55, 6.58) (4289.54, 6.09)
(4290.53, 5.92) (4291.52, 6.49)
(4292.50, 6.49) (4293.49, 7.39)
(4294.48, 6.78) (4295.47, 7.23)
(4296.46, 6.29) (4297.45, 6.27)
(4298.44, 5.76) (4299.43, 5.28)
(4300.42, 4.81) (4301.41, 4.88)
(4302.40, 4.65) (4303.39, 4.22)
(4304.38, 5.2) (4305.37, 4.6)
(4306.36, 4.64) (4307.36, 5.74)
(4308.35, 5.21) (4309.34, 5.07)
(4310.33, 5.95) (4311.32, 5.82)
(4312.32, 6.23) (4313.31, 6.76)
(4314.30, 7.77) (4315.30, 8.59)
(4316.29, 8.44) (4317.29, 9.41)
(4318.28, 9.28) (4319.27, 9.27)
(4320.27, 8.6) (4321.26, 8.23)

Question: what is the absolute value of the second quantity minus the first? 0.00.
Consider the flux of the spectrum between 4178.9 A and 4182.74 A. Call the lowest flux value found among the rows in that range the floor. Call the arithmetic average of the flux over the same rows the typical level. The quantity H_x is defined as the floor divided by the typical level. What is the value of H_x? 0.94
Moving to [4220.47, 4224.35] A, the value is 0.87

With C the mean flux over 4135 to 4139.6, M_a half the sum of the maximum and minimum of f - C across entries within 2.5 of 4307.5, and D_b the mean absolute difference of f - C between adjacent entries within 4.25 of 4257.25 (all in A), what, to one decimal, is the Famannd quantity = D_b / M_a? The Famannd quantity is -0.4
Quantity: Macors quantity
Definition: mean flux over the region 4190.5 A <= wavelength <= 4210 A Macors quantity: 6.81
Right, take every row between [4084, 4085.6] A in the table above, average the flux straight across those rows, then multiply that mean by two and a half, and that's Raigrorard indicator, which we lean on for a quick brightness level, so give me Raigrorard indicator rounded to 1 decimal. 19.6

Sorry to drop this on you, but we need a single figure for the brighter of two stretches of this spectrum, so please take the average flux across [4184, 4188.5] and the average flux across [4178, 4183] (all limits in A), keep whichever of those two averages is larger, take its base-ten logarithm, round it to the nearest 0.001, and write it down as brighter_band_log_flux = 0.845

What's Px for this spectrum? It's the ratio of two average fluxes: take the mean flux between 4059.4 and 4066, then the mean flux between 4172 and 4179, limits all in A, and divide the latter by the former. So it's 0.94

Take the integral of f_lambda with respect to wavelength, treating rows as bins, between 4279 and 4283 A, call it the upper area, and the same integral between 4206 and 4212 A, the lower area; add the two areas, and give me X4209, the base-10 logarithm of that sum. 1.85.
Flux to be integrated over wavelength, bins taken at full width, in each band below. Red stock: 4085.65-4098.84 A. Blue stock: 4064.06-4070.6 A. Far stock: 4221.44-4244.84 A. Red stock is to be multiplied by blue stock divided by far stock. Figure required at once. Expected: 25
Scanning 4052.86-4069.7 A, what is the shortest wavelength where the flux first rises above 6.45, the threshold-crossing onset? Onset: 4055.19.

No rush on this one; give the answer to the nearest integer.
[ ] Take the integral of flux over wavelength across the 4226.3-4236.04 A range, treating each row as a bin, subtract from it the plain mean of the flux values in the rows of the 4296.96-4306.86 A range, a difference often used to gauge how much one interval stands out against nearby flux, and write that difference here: 59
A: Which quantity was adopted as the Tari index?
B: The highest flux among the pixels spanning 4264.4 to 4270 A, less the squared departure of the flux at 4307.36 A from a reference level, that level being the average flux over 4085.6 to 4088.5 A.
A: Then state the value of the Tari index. 4.8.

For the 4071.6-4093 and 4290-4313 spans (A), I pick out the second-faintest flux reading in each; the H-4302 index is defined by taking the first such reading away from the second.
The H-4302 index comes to -1.6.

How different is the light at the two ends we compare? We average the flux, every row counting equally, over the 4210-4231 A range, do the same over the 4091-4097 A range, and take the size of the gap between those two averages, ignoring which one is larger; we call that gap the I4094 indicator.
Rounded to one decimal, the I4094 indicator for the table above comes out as 0.2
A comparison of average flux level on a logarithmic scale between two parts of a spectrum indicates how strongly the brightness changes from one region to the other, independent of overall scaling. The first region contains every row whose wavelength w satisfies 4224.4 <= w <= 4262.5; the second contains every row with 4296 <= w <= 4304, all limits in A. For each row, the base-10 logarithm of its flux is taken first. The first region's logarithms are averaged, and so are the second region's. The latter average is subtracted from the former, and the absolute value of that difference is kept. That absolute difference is 0.13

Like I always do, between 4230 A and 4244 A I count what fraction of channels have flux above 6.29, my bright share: 0.93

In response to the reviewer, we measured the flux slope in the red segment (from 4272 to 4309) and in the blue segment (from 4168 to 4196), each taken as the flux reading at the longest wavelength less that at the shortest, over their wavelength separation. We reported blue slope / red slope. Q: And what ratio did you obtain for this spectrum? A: 1.5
